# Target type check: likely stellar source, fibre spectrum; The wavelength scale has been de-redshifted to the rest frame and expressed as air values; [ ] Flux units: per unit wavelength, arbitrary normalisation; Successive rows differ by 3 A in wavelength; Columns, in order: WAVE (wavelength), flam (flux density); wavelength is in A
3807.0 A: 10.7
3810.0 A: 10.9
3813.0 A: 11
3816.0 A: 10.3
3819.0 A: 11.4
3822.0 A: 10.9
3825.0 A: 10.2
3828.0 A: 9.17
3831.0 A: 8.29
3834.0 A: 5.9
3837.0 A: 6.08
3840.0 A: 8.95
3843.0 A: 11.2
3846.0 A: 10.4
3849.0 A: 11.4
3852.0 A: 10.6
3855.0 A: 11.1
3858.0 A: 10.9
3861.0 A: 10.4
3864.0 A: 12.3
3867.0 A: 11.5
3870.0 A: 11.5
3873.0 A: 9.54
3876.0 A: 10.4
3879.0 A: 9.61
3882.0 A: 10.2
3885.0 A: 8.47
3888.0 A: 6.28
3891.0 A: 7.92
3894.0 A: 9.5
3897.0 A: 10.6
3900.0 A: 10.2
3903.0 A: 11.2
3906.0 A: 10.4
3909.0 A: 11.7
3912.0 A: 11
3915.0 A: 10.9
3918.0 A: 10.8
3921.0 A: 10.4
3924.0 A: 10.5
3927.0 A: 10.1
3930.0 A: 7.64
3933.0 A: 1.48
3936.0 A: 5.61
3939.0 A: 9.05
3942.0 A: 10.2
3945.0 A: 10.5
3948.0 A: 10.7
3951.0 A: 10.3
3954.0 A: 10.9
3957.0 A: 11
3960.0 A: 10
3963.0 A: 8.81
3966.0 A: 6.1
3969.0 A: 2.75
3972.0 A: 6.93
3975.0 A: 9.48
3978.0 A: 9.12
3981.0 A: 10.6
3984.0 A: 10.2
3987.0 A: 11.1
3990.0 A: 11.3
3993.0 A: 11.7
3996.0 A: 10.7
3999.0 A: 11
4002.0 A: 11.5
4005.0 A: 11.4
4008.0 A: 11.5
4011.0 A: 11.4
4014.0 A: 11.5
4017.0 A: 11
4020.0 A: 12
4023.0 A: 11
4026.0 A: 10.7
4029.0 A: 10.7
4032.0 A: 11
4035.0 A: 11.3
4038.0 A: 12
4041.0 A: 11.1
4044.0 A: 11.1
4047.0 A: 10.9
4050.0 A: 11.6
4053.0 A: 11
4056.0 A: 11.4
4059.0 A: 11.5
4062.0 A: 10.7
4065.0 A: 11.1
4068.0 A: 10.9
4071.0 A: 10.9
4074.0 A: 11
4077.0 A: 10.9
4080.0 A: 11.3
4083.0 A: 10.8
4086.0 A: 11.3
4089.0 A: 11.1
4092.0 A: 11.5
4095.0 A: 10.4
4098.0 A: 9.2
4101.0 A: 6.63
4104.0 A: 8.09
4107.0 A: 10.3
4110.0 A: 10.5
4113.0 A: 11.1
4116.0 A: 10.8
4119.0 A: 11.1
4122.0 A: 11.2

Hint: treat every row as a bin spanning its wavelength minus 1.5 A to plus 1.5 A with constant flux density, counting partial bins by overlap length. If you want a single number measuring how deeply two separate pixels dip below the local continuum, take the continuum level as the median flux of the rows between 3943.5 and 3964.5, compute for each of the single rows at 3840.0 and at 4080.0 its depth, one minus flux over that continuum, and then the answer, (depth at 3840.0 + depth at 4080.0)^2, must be 0.005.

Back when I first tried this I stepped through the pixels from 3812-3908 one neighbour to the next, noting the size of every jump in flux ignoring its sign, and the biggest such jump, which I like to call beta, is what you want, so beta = 2.9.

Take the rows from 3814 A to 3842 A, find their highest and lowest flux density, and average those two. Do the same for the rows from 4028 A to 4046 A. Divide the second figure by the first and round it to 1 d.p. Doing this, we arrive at 1.3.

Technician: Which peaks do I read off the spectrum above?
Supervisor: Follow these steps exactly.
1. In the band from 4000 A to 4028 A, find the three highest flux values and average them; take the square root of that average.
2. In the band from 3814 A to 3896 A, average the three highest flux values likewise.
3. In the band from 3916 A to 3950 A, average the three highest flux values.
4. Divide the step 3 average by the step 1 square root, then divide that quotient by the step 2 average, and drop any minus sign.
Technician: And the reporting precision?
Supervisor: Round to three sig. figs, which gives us 0.265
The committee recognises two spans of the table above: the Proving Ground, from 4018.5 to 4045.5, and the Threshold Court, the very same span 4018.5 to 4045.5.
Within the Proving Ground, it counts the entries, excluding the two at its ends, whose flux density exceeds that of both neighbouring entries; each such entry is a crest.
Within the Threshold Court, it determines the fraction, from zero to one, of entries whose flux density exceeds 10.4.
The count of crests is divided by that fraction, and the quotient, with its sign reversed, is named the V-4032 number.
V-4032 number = -1.0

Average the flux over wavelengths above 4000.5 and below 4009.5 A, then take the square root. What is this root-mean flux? 3.39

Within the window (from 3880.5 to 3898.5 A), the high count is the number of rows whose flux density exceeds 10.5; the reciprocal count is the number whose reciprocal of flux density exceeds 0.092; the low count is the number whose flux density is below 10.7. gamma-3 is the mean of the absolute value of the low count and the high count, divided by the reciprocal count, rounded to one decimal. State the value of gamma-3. 0.6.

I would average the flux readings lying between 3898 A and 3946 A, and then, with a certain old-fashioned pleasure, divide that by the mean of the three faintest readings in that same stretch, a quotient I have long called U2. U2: 1.9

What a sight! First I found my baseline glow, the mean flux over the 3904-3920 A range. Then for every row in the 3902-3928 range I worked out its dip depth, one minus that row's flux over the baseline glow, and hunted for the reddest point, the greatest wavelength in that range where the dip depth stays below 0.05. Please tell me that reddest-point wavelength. 3924.0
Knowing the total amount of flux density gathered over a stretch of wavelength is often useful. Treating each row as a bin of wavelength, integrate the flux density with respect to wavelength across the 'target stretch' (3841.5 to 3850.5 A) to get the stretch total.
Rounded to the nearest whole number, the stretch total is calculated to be 99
